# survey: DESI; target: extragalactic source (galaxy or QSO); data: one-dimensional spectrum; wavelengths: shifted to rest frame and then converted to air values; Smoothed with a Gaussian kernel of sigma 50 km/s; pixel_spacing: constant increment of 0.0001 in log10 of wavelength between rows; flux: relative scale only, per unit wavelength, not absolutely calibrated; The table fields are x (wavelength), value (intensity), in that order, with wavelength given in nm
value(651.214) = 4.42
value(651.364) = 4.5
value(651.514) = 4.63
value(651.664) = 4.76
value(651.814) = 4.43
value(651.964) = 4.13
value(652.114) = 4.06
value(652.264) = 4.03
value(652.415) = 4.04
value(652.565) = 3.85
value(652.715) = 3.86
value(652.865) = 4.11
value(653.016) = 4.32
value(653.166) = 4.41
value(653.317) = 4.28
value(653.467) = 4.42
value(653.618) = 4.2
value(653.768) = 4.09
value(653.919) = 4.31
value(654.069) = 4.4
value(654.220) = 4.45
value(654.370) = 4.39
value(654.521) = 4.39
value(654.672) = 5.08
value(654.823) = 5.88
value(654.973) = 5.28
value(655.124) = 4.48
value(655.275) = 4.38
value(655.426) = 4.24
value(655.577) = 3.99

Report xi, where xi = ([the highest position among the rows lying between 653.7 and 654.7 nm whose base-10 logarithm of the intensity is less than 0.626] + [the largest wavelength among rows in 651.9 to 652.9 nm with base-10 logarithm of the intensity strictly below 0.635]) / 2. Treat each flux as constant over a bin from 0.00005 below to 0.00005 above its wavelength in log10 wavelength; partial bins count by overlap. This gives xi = 653.32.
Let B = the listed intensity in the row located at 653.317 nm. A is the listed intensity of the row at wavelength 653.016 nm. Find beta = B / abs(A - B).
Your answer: 107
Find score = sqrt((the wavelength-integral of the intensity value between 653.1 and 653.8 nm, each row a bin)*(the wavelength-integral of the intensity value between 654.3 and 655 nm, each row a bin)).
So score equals 3.24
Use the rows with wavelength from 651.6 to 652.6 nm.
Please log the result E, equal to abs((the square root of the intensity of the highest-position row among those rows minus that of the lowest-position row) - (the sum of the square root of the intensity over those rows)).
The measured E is 14.5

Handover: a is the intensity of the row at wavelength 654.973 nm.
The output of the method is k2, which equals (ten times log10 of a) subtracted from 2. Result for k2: -5.23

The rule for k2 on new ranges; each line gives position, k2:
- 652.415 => -4.06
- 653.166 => -4.44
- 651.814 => -4.46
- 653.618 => -4.23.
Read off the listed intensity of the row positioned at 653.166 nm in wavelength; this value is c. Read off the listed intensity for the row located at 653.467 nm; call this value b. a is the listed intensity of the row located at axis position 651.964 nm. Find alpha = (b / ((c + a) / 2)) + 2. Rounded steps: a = 4.13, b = 4.42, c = 4.41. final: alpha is 3.04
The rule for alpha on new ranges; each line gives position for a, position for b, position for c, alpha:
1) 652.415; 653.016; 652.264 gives 3.07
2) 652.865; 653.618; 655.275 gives 2.99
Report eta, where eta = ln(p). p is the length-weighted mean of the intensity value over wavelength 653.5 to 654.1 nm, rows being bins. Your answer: 1.45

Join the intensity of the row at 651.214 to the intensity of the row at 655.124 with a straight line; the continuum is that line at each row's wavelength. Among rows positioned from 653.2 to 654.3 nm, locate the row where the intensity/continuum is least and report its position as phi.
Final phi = 653.768 nm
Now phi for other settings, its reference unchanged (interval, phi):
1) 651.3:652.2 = 652.114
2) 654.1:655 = 654.521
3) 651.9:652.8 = 652.565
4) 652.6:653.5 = 652.715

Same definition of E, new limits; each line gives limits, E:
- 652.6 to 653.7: 14.3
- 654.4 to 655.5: 15.4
